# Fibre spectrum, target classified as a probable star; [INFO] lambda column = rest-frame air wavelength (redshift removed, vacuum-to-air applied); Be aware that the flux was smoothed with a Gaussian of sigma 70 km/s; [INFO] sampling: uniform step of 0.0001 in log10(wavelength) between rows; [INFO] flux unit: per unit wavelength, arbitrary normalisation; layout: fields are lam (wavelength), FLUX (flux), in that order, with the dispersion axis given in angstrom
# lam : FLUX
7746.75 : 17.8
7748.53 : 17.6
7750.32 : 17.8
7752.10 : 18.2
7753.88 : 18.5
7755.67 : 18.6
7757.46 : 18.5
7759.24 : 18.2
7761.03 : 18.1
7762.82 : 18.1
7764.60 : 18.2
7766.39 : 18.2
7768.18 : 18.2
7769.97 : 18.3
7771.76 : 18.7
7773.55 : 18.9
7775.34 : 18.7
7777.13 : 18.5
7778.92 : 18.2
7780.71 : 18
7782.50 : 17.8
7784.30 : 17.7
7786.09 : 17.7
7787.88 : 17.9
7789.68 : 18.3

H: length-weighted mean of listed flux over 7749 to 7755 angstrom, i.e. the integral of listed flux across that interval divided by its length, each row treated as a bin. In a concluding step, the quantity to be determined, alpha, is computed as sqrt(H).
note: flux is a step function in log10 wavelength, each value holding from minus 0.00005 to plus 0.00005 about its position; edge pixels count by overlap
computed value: 4.26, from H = 18.1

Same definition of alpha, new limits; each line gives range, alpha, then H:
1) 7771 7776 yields 4.33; 18.8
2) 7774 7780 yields 4.30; 18.5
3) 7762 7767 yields 4.26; 18.2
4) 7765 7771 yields 4.27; 18.2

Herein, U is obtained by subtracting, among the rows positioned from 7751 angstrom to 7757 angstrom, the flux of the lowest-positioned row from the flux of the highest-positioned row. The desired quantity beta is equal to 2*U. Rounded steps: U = 0.40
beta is 0.8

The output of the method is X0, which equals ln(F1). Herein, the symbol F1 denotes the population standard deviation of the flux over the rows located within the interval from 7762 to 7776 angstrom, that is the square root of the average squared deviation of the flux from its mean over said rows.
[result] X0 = -1.26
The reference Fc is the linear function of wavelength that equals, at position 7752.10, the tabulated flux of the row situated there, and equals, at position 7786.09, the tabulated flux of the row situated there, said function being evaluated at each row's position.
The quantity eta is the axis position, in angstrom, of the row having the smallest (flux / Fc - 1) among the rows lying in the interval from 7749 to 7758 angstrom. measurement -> 7750.32 angstrom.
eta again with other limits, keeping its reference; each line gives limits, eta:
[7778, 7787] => 7784.30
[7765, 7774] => 7766.39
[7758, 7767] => 7761.03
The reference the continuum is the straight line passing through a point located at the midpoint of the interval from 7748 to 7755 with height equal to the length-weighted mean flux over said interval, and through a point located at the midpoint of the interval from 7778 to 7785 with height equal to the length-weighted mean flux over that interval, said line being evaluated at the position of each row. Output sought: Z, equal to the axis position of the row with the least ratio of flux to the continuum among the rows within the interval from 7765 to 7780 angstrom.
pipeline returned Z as 7766.39 angstrom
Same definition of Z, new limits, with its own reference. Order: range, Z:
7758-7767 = 7761.03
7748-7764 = 7748.53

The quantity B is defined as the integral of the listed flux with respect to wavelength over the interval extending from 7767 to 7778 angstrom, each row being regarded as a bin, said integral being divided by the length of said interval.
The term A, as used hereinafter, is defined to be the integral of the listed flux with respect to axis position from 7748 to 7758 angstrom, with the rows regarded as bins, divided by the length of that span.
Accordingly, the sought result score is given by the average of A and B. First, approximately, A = 18.2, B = 18.5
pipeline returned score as 18.4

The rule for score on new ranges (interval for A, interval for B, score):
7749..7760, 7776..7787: 18.1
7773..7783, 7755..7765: 18.3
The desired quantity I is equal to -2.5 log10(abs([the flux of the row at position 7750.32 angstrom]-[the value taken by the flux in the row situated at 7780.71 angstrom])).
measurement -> 1.7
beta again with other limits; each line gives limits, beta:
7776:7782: -1.0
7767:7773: 1.0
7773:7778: -0.8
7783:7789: 0.4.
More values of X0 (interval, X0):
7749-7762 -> -1.35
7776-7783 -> -1.35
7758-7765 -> -3.00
